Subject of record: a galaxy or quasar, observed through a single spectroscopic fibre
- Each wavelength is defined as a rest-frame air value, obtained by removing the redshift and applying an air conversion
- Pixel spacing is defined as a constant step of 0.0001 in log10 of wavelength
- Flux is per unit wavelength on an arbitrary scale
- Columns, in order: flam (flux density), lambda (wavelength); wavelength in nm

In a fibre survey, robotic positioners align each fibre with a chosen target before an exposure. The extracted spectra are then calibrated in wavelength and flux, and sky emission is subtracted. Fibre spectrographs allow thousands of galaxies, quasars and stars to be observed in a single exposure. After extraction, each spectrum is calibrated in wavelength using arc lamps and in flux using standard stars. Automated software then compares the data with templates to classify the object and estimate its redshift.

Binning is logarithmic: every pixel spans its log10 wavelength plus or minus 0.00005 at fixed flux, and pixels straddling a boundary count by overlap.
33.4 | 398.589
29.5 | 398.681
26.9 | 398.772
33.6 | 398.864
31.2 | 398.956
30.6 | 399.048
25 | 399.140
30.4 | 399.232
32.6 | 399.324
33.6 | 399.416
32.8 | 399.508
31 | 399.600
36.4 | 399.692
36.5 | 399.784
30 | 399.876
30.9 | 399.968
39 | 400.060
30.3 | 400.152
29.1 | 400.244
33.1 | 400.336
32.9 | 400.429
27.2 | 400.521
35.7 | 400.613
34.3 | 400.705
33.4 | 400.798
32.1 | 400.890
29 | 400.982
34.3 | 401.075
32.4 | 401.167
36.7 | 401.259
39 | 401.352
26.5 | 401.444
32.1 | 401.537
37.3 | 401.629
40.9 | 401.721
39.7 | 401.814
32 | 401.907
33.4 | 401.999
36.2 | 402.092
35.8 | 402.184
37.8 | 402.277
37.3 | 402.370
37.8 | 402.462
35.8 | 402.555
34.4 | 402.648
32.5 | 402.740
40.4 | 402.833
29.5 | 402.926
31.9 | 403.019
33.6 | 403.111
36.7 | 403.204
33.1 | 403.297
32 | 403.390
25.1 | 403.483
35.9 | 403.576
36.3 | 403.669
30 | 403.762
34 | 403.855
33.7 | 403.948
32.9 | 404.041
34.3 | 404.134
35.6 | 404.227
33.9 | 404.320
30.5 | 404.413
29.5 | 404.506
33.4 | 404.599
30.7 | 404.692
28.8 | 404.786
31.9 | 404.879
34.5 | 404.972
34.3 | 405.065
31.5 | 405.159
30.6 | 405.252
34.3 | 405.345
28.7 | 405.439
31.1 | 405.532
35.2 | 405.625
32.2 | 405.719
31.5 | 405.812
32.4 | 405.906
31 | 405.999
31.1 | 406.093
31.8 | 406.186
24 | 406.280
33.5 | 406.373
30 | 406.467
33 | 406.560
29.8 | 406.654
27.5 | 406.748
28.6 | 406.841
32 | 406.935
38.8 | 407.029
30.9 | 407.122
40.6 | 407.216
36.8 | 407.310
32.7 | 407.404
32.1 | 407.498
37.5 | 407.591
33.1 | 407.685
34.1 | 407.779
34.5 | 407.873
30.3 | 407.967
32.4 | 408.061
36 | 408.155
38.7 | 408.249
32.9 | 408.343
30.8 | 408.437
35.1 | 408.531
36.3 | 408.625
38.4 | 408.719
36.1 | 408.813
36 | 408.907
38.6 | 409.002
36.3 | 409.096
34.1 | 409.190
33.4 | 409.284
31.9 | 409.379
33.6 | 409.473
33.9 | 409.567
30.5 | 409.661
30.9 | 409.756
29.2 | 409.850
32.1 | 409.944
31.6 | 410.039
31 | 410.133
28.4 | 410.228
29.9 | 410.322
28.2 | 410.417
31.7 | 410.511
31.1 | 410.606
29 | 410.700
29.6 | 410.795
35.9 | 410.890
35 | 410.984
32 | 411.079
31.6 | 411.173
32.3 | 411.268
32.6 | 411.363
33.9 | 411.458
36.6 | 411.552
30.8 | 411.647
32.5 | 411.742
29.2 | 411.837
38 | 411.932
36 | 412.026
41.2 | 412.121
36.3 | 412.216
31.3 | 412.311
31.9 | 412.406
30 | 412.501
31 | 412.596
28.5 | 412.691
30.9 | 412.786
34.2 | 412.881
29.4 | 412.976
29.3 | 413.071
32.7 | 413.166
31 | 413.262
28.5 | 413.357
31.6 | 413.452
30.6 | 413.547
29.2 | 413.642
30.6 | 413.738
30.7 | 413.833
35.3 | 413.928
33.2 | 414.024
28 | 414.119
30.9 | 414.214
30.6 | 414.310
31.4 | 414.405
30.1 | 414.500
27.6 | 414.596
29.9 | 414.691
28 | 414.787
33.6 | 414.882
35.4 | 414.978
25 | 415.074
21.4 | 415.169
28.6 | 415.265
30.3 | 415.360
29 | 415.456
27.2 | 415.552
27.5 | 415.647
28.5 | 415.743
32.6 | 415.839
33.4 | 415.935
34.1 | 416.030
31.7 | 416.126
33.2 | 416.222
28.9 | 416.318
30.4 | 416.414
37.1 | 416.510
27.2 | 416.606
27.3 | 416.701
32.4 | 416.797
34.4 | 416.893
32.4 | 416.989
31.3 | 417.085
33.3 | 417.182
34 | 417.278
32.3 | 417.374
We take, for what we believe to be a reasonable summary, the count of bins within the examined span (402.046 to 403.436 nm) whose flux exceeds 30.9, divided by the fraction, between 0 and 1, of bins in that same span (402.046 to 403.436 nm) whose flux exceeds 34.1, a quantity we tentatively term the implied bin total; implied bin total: 23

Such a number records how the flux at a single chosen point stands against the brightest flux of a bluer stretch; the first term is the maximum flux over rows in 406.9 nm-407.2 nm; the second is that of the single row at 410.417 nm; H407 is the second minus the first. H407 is -11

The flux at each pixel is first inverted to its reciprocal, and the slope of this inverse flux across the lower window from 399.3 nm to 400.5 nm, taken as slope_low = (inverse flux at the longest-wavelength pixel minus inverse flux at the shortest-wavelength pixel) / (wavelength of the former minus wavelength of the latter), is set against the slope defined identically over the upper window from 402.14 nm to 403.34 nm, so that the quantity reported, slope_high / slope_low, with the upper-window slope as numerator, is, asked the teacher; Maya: -8.1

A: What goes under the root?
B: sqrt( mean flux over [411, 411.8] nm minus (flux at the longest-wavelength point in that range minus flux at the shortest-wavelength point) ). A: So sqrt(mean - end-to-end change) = 5.68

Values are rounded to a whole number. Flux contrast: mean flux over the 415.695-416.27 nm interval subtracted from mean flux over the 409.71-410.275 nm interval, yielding -2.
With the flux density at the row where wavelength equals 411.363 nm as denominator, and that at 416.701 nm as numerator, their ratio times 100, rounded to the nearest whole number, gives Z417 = 84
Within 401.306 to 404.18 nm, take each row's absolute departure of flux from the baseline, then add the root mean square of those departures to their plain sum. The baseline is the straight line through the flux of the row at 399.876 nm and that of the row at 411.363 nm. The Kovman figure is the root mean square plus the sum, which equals 146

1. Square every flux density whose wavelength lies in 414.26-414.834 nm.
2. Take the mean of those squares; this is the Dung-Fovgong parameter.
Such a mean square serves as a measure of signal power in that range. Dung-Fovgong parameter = 878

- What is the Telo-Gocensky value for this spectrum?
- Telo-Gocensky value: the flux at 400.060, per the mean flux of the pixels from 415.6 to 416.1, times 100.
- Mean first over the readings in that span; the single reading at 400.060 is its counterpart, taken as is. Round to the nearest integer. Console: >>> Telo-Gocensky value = 125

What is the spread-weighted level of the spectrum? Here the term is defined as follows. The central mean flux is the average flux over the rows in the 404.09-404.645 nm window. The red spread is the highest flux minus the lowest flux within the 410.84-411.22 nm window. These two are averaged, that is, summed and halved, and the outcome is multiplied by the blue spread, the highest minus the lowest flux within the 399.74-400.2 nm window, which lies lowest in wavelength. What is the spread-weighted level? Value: 167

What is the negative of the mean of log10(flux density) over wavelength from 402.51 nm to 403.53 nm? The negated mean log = -1.52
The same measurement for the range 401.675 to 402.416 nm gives -1.56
